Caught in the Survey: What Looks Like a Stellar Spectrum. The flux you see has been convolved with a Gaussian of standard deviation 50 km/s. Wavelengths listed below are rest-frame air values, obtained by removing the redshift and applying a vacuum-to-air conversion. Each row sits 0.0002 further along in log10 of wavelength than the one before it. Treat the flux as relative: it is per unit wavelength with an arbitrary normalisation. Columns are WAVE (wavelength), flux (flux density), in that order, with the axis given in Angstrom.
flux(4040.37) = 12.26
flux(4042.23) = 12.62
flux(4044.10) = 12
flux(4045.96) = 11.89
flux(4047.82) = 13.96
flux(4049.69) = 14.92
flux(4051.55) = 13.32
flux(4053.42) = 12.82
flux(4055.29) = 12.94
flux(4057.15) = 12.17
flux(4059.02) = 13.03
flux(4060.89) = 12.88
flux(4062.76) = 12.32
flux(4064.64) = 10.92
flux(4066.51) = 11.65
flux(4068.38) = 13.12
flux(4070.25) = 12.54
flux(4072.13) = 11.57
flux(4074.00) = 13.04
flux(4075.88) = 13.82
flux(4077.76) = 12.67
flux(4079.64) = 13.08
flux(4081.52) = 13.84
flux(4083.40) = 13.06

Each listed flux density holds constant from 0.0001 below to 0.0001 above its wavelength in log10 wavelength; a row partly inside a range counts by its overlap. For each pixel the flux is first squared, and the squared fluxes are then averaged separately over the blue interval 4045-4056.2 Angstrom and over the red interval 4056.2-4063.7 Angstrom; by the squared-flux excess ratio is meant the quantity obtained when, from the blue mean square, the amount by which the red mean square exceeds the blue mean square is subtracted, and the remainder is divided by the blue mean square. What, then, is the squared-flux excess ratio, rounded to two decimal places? 1.11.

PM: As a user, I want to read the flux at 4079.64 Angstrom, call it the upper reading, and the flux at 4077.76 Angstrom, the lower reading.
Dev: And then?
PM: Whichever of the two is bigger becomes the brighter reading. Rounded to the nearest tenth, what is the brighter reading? 13.1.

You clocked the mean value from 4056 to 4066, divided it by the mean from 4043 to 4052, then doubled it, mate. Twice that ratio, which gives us 1.86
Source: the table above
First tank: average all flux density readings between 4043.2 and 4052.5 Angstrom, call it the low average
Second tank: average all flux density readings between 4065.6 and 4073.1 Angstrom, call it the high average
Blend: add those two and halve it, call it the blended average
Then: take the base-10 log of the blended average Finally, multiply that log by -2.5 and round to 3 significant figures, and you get -2.76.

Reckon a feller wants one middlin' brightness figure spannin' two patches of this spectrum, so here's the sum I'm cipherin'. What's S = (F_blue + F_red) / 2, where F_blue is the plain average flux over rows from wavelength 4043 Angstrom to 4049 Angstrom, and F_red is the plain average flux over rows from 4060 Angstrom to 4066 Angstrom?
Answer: 12.3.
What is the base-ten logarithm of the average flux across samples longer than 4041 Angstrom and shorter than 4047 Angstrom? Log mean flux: 1.09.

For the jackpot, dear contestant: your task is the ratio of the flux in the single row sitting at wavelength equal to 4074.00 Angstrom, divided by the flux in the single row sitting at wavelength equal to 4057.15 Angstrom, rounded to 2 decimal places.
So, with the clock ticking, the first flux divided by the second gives 1.07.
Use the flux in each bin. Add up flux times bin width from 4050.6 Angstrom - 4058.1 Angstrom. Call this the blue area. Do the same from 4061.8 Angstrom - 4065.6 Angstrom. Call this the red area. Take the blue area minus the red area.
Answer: 52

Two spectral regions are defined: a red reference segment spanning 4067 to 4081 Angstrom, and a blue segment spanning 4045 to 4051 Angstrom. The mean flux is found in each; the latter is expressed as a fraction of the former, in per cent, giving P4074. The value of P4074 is 105.9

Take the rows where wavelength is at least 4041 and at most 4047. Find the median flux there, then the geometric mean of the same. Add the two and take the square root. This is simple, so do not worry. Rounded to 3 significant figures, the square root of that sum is 4.92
